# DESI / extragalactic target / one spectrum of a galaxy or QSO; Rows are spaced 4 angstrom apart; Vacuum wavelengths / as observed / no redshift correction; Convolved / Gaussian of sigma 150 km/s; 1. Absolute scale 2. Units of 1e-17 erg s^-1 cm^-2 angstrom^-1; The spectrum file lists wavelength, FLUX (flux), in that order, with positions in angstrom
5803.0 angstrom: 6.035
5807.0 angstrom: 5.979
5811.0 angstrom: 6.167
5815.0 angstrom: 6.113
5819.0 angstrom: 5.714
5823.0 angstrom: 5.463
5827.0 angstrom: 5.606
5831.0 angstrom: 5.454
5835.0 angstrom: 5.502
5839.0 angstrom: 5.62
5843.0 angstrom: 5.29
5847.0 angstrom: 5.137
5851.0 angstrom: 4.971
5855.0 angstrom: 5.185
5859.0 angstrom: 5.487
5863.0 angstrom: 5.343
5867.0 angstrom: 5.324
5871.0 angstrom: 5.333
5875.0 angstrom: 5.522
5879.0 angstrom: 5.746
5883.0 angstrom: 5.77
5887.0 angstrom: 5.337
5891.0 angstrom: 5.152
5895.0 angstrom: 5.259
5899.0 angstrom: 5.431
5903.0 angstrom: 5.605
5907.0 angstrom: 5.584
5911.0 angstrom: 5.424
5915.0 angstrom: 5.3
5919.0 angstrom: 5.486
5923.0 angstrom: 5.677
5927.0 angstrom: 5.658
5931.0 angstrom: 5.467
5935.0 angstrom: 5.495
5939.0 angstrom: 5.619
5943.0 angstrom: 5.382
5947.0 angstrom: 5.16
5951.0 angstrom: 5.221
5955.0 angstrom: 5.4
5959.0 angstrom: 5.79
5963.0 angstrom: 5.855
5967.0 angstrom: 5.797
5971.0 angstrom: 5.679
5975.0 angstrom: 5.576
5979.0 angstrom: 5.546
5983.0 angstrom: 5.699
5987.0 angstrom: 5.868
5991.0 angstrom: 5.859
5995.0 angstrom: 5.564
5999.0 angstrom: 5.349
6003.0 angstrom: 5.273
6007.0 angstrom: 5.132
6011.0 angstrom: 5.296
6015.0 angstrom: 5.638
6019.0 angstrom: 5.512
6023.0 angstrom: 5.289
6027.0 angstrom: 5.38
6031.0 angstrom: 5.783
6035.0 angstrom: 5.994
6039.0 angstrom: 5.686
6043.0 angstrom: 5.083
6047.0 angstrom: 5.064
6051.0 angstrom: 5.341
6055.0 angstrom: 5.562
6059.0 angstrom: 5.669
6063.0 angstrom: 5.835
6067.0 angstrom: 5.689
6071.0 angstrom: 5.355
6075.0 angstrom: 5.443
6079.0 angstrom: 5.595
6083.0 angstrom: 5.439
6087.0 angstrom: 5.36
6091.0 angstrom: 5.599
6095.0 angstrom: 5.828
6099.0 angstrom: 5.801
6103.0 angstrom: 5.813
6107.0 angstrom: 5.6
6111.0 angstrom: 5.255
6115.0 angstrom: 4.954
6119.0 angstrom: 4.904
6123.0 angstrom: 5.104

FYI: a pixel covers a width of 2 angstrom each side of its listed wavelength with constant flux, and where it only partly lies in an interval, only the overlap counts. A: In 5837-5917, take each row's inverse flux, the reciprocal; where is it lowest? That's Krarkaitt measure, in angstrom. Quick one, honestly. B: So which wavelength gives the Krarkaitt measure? 5883.0 angstrom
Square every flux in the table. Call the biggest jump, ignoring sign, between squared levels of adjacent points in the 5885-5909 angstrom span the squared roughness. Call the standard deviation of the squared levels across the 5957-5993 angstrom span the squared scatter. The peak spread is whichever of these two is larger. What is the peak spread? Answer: 1.9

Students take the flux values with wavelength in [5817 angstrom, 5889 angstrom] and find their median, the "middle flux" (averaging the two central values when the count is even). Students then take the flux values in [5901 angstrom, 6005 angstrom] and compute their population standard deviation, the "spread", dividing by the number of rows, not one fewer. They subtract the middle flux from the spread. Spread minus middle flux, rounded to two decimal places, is -5.26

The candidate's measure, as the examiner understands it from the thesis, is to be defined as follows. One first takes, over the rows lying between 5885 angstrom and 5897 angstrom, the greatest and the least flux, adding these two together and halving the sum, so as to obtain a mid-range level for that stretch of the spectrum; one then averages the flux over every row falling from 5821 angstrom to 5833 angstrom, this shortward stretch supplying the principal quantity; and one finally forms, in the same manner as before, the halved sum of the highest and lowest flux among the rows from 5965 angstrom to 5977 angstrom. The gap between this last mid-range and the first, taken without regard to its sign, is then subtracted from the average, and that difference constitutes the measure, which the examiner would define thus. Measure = 5.07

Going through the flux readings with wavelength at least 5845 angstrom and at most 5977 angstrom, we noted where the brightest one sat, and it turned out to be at 5963.0 angstrom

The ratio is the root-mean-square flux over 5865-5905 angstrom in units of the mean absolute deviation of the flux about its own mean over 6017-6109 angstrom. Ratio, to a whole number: 28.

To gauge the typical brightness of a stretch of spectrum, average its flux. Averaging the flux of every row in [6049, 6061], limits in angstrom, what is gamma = 5.52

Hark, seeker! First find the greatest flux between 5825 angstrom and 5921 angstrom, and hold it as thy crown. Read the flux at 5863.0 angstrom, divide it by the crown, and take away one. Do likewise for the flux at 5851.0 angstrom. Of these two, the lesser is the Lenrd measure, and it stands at -0.138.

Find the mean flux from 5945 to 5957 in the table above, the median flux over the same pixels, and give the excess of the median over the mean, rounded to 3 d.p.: -0.039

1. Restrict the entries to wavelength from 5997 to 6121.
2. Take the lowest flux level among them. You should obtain 4.904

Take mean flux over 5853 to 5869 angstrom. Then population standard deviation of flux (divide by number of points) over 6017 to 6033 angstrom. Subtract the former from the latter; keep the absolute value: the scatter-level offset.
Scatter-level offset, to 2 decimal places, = 5.15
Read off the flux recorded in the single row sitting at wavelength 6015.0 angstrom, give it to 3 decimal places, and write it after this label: 5.638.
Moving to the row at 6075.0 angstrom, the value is 5.443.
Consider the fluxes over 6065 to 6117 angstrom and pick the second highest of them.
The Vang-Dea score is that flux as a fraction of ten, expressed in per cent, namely 58.1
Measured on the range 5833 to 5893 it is 57.5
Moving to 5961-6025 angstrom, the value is 58.6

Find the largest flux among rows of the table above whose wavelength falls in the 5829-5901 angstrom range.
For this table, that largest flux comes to 5.77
